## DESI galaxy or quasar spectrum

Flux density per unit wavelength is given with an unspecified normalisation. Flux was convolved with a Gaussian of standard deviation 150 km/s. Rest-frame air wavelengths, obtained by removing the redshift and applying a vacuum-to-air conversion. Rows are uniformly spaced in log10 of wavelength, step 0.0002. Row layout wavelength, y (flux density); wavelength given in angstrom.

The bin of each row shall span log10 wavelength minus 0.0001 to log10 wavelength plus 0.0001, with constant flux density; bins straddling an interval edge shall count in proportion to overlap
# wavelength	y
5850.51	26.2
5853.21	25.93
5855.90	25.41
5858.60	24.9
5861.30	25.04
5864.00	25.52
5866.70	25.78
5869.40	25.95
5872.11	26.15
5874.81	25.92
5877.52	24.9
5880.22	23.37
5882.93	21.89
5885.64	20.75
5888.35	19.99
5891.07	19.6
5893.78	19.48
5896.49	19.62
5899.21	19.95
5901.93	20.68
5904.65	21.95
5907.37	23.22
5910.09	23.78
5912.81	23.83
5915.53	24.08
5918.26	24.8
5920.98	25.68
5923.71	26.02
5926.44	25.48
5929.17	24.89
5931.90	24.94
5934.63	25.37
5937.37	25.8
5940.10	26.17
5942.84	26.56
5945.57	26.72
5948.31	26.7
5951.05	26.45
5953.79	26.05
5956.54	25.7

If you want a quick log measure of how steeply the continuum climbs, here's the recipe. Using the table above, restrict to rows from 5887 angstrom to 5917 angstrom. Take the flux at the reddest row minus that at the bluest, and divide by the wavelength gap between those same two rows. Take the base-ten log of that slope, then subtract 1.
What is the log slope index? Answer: -1.82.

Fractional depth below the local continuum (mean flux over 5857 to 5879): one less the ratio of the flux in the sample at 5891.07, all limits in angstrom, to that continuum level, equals 0.23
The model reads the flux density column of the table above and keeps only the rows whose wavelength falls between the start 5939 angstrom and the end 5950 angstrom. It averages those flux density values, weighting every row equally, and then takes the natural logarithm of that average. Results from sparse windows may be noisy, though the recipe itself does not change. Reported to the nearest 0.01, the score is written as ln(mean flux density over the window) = 3.28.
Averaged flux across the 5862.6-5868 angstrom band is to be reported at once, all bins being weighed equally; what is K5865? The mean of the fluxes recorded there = 25.6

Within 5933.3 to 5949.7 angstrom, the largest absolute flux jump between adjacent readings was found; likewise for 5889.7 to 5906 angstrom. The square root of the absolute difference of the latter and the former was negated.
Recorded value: -0.92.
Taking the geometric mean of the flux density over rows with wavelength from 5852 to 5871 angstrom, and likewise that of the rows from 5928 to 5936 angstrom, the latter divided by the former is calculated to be 0.98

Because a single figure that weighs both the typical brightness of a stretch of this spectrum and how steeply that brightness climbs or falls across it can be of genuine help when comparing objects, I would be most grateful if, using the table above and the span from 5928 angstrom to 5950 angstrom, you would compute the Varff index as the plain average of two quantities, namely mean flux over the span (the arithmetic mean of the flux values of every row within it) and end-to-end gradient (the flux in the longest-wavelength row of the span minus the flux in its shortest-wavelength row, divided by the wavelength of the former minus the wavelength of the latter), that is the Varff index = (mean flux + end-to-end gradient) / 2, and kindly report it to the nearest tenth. 13.0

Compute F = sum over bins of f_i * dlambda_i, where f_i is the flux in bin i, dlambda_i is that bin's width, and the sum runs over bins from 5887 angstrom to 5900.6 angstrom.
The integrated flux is 268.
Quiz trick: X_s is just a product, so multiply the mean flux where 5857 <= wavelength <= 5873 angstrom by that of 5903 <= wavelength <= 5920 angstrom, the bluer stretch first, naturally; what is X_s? 603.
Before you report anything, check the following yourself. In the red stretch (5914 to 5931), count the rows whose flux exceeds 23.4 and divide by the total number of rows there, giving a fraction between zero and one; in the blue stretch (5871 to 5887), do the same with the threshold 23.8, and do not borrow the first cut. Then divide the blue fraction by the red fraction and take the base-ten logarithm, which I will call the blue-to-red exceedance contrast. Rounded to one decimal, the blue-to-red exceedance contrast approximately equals -0.3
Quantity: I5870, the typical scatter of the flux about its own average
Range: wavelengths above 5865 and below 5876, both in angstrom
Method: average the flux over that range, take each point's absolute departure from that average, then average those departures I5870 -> 0.10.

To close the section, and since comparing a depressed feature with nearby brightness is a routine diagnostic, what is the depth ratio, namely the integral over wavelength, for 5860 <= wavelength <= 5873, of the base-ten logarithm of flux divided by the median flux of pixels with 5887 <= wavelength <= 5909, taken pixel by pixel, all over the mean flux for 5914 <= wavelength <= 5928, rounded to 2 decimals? 0.06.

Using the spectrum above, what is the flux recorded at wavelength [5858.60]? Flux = 24.9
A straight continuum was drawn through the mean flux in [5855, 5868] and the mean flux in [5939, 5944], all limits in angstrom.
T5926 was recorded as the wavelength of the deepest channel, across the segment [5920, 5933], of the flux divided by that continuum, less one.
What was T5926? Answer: 5929.17 angstrom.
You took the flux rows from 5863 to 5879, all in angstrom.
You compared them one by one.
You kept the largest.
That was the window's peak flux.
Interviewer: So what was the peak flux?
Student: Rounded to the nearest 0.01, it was 26.15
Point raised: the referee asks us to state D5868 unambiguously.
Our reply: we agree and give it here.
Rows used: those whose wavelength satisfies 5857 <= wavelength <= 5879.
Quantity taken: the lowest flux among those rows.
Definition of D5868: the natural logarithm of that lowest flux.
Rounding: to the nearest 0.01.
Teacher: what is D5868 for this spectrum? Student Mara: 3.21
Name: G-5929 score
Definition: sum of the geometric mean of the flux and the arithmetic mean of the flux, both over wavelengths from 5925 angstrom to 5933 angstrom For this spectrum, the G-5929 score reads 50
